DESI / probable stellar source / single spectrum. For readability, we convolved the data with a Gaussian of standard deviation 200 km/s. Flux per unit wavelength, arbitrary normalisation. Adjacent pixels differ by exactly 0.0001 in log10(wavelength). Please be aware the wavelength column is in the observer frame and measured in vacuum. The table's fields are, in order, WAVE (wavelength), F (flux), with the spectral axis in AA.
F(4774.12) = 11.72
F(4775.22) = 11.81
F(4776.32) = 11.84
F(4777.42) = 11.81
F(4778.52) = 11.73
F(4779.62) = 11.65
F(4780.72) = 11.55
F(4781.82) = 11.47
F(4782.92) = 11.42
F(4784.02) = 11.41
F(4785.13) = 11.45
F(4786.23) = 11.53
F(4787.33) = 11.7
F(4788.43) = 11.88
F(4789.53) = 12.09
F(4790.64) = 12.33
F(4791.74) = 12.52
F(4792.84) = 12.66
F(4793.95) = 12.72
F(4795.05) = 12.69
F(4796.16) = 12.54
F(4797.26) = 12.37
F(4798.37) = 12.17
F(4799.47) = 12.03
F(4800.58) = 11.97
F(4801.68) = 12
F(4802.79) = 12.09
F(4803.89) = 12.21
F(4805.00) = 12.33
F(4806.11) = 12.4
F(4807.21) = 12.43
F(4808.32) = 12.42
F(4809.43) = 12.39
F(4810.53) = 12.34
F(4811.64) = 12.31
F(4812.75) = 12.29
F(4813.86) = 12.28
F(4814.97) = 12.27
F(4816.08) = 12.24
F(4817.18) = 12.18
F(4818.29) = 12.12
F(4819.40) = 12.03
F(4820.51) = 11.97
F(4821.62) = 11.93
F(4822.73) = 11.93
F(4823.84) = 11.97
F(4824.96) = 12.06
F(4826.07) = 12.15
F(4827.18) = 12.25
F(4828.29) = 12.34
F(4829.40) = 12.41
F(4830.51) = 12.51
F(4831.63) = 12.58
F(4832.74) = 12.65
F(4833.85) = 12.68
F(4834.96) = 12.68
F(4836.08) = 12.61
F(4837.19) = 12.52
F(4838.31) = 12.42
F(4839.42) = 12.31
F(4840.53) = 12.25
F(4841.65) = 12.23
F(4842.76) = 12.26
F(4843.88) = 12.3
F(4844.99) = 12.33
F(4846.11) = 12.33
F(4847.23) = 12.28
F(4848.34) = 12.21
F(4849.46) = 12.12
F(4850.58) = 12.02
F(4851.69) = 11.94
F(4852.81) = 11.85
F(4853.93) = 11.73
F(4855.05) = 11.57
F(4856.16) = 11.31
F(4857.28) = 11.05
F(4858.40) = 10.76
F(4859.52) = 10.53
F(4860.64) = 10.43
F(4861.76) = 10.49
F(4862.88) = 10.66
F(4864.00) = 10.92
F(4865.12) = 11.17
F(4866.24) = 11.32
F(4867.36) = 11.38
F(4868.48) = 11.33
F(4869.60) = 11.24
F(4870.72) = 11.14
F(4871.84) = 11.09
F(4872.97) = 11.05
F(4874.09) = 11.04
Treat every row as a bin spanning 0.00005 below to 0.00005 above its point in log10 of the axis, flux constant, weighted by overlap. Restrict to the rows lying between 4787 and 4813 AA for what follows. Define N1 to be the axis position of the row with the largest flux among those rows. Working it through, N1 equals 4793.95 AA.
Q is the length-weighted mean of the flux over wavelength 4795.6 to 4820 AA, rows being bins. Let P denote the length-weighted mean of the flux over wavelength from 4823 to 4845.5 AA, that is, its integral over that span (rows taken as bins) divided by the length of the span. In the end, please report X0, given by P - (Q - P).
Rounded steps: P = 12.4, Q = 12.2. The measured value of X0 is 12.5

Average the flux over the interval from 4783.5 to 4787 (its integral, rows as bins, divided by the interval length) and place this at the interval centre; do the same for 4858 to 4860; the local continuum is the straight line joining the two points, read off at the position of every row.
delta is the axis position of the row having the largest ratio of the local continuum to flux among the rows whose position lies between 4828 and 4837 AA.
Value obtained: 4828.29 AA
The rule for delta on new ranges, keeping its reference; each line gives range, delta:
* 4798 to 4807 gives 4800.58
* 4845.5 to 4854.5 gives 4853.93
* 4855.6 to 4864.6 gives 4860.64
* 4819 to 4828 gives 4821.62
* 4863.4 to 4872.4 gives 4864.00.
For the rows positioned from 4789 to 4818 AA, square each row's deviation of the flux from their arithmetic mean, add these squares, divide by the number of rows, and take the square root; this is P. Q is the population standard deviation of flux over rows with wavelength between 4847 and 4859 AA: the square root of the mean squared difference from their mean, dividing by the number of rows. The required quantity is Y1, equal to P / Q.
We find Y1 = 0.42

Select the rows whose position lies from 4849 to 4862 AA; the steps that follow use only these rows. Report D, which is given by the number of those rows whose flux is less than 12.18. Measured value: 12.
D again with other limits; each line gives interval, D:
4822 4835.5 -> 4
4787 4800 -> 5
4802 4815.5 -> 1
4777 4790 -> 12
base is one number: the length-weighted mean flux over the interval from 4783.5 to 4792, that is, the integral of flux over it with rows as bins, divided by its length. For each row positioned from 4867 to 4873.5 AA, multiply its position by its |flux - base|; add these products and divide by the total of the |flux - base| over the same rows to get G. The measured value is 4870.5 AA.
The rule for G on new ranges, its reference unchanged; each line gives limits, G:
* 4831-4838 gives 4834.4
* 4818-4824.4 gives 4820.4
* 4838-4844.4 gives 4840.9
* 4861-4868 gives 4863.8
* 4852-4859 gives 4857.1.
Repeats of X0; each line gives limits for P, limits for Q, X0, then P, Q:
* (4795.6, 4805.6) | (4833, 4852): 12.0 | 12.2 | 12.3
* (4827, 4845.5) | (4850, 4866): 13.7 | 12.4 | 11.2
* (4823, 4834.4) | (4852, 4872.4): 13.6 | 12.3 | 11.1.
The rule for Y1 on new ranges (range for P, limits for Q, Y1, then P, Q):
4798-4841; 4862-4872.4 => 0.99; 0.21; 0.22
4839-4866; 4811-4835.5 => 2.89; 0.68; 0.24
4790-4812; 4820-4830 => 1.24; 0.21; 0.17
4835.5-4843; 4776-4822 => 0.38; 0.14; 0.36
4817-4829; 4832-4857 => 0.37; 0.13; 0.35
